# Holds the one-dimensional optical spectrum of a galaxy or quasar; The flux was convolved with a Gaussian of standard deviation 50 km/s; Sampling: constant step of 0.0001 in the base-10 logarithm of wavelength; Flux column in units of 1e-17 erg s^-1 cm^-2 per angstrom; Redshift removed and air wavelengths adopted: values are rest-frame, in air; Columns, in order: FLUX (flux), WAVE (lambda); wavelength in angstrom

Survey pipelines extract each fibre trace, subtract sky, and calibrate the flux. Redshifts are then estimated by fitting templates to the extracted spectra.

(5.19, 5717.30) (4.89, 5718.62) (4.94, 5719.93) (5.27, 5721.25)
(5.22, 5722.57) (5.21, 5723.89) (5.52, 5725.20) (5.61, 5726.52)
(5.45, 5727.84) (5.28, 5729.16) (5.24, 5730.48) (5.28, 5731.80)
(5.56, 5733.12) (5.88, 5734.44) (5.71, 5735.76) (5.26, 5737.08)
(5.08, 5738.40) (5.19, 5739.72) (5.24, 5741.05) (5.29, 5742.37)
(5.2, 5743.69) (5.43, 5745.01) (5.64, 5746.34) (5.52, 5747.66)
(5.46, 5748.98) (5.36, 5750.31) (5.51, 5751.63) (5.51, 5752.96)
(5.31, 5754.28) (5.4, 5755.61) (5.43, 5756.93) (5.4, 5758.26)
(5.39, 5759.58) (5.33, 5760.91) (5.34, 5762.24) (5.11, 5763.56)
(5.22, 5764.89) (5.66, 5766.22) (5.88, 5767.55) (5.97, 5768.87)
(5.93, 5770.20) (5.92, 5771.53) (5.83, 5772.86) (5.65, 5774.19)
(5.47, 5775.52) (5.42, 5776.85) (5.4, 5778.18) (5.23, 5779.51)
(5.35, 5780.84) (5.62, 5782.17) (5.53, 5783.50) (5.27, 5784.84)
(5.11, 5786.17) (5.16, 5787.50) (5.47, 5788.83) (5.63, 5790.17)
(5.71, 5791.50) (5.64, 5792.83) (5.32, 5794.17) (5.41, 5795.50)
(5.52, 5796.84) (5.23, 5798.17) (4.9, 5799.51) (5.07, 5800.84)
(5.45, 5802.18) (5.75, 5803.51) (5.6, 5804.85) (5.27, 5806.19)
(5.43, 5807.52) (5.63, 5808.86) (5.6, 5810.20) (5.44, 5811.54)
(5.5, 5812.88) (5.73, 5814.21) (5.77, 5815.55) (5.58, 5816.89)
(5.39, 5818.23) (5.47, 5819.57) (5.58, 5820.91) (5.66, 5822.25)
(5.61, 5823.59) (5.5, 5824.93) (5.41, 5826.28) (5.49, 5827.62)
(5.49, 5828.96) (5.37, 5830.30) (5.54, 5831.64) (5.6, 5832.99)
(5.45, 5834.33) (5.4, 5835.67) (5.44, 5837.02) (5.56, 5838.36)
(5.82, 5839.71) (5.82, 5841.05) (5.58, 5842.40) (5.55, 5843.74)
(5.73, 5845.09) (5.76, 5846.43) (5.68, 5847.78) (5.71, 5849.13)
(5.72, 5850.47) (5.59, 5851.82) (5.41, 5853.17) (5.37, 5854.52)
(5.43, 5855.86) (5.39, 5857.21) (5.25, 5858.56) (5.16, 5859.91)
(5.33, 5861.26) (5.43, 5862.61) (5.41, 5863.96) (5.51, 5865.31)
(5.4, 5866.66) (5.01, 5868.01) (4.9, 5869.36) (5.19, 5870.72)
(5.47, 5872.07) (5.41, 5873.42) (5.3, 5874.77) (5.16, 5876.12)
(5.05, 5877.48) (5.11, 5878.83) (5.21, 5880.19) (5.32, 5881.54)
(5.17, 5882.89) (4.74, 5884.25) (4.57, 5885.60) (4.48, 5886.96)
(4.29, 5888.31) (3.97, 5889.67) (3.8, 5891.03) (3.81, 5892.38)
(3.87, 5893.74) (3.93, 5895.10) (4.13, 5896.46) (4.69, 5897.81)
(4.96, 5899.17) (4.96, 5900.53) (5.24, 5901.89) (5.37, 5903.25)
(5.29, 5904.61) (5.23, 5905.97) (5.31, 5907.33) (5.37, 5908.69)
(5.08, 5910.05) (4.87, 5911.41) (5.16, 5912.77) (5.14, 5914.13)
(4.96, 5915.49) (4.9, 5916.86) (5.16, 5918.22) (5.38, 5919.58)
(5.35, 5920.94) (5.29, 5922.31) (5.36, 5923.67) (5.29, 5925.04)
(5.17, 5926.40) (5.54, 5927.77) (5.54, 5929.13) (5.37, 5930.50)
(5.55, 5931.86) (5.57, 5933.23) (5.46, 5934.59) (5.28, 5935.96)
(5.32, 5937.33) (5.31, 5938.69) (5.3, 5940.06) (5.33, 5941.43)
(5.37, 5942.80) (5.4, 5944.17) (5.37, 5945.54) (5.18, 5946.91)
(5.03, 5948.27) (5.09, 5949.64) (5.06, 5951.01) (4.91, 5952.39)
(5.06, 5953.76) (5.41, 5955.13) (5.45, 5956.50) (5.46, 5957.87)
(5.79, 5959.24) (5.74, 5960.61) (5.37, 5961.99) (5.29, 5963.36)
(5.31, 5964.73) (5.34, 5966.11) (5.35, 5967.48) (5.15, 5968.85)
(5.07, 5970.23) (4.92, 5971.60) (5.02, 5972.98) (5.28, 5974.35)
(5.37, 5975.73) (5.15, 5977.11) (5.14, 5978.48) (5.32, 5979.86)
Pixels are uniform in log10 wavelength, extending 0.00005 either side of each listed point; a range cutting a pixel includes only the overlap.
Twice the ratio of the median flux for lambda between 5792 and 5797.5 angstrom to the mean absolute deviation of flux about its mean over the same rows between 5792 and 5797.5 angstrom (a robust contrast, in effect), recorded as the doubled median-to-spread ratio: 102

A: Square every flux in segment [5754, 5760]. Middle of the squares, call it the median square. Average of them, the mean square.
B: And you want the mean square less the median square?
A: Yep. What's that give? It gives -0.1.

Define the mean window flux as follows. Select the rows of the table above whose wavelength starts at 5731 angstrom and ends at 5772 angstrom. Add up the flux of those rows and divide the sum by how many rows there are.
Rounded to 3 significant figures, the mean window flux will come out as 5.46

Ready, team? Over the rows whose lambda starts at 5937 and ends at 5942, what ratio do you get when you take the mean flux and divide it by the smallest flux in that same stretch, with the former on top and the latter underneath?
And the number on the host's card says 1.00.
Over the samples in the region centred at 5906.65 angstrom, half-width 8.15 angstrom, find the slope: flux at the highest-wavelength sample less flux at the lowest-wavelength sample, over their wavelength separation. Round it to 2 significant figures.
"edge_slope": 0.012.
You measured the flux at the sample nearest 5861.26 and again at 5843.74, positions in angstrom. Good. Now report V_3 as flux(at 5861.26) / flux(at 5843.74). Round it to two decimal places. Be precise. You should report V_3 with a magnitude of 0.96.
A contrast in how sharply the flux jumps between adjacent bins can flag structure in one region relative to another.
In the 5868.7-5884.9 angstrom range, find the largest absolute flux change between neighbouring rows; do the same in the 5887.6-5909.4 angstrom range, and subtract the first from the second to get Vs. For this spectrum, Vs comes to 0.13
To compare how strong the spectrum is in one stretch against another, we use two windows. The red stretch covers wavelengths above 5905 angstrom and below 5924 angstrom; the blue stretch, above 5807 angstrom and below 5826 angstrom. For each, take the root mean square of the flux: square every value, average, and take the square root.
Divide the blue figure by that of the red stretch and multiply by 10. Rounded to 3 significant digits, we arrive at 10.7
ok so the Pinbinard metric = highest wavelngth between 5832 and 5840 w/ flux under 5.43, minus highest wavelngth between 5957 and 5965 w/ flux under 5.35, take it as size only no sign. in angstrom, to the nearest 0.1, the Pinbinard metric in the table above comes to 129.1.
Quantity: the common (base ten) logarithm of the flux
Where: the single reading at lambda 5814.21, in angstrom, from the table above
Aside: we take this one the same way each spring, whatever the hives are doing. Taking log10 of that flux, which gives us 0.758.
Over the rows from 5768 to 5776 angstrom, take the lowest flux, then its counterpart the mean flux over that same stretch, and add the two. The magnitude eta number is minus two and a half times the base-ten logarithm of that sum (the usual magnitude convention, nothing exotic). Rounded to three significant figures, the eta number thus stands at -2.63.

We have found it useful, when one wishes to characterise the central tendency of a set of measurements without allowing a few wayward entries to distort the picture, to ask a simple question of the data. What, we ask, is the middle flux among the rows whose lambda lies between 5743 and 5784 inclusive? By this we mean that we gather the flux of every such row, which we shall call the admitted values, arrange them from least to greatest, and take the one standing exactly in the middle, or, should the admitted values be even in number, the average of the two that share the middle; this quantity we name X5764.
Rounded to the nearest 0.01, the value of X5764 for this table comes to 5.43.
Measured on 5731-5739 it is 5.42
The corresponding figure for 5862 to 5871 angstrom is 5.40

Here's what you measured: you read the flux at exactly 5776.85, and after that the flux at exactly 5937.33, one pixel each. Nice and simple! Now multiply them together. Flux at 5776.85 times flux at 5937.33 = 28.8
